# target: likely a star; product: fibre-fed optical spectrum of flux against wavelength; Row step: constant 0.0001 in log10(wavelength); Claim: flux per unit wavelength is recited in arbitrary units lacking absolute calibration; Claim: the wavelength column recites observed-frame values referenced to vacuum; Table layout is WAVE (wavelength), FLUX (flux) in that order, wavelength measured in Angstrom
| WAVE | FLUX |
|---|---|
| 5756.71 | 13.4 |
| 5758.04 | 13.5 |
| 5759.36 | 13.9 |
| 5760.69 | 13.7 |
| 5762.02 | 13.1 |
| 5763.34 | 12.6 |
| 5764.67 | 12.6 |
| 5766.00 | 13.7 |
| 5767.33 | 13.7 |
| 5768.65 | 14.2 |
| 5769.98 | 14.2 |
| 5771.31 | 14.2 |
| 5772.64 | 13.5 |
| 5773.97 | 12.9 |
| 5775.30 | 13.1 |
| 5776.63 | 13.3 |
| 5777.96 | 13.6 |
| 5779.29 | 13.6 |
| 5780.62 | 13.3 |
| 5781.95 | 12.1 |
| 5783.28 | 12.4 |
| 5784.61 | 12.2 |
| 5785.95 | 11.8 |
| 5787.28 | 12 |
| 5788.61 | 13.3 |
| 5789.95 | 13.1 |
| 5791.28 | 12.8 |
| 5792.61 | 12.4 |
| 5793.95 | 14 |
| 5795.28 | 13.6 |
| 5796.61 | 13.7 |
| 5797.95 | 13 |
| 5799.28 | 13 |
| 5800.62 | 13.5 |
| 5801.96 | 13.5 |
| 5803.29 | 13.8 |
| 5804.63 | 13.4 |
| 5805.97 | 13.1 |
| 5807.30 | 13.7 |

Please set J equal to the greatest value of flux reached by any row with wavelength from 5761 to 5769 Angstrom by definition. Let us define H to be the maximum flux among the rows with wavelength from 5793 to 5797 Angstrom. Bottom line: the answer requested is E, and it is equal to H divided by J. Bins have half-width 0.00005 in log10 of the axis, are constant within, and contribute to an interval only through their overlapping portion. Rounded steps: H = 14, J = 14.2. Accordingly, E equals 0.99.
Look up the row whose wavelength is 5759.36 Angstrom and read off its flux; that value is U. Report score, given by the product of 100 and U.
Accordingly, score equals 1390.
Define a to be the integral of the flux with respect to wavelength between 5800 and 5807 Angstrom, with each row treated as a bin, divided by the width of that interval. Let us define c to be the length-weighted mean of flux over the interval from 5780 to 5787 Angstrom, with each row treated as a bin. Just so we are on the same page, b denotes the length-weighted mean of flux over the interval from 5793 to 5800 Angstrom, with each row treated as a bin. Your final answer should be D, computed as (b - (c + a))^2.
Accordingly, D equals 154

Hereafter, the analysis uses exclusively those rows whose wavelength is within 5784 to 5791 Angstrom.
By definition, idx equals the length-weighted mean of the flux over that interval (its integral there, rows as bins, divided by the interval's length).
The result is 12.5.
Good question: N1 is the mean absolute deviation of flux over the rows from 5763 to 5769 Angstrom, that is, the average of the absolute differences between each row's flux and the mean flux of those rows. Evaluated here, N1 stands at 0.61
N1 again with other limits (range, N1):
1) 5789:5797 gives 0.50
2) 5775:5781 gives 0.18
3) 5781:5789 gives 0.37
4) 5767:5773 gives 0.29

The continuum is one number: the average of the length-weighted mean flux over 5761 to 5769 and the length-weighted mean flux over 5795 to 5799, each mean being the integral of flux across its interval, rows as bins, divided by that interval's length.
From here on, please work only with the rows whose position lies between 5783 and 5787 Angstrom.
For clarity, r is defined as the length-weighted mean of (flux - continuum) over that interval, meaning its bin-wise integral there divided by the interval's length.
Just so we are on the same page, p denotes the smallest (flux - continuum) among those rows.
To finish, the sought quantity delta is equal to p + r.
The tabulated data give -2.8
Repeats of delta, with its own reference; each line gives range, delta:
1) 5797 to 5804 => -0.3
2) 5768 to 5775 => 0.0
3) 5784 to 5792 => -2.4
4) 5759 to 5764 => -0.8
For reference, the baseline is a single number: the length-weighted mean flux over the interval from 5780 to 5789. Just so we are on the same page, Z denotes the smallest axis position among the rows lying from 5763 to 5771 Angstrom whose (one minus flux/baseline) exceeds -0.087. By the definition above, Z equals 5763.34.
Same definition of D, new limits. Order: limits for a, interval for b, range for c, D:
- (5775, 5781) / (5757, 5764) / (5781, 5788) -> 149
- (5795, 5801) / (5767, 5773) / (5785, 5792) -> 142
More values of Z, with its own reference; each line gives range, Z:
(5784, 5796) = 5784.61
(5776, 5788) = 5776.63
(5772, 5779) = 5773.97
